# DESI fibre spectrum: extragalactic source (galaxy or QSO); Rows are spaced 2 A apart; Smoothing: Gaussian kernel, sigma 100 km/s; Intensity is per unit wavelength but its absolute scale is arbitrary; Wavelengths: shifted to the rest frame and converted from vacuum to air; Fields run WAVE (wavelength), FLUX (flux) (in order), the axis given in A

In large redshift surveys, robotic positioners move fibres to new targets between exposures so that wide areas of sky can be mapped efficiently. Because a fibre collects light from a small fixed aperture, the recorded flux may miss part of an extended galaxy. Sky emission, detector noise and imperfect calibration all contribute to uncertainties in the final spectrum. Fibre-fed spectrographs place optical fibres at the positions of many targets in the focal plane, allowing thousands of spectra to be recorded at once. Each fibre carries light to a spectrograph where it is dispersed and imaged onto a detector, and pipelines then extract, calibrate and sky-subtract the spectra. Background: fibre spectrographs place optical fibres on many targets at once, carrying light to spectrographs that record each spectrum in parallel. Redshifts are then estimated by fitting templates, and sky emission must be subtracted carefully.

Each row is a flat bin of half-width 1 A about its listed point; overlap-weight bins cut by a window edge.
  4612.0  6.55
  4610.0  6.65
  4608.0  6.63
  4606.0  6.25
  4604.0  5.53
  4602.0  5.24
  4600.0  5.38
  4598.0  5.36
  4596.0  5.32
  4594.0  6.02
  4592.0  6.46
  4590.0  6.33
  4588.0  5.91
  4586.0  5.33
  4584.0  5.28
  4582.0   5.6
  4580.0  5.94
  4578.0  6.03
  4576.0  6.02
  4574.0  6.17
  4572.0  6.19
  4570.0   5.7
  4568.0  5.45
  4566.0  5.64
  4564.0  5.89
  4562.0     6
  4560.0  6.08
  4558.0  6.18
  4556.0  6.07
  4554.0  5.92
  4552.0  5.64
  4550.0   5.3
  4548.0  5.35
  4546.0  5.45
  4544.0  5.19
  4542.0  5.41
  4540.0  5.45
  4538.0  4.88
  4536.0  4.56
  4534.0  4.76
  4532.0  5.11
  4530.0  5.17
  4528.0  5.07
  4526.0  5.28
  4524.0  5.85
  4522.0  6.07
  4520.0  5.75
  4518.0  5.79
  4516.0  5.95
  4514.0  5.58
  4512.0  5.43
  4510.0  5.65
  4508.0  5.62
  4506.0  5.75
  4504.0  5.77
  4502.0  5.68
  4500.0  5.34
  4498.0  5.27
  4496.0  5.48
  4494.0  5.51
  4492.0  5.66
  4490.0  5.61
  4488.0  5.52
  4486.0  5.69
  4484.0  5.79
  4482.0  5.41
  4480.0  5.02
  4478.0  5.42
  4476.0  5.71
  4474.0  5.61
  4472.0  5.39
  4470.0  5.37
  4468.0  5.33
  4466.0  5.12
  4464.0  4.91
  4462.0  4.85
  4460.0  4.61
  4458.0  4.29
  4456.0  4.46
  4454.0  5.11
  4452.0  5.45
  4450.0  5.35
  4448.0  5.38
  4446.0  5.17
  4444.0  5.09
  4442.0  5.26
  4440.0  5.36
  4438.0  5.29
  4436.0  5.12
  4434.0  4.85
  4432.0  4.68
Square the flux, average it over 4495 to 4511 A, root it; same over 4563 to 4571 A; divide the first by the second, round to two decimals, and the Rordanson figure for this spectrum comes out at 0.98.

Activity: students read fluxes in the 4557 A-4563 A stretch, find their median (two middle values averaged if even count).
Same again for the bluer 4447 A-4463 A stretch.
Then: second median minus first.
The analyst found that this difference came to -1.1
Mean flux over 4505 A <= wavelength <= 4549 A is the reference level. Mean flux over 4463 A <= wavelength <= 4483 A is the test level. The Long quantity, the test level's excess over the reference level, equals -0.09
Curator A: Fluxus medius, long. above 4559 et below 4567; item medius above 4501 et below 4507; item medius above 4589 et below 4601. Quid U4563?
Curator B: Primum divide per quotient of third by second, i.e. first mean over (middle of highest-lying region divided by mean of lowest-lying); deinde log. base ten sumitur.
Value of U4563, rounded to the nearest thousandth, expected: 0.765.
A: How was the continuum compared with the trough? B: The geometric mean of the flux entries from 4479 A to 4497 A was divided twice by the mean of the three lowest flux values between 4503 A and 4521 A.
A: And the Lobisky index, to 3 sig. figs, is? 0.180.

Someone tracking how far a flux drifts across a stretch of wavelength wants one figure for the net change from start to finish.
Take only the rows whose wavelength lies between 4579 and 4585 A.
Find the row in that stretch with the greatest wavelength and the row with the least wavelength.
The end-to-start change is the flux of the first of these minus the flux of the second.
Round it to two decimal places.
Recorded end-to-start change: -0.66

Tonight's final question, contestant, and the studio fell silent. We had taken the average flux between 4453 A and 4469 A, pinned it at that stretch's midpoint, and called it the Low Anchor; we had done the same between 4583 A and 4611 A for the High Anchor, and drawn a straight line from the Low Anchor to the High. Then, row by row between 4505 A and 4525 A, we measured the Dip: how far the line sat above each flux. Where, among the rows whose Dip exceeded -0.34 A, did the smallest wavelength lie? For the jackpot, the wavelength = 4512.0 A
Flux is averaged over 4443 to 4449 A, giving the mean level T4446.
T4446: 5.21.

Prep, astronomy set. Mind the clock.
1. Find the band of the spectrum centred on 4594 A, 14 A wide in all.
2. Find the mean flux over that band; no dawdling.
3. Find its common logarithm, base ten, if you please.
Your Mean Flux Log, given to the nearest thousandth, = 0.765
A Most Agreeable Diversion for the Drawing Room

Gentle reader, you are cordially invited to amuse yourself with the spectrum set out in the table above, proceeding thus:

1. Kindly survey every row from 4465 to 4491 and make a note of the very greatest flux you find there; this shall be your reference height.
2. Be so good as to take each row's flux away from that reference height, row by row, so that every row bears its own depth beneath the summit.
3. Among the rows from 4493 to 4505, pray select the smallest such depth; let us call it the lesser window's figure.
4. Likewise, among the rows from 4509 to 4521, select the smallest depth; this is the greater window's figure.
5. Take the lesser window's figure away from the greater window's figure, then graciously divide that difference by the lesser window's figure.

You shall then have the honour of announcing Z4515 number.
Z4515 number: -9.0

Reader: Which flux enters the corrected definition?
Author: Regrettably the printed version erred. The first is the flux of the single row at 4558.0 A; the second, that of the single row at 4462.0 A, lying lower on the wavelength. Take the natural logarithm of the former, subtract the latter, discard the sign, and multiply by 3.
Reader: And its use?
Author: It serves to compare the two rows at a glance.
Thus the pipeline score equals 9.1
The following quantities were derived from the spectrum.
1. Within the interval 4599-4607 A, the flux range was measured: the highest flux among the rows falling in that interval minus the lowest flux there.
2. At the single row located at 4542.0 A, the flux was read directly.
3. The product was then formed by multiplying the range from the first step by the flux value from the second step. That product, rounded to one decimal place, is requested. 5.5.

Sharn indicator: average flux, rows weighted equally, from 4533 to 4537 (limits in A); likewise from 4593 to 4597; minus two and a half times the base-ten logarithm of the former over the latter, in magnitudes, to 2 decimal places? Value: 0.21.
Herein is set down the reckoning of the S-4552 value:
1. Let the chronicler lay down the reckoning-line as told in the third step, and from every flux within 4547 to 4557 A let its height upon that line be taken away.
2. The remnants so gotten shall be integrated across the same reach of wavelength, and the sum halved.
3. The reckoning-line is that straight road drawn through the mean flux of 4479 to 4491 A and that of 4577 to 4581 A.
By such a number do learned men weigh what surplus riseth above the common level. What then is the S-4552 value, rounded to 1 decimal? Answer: -1.0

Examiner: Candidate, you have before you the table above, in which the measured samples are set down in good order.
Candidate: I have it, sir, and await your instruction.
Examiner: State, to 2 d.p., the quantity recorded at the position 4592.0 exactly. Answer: 6.46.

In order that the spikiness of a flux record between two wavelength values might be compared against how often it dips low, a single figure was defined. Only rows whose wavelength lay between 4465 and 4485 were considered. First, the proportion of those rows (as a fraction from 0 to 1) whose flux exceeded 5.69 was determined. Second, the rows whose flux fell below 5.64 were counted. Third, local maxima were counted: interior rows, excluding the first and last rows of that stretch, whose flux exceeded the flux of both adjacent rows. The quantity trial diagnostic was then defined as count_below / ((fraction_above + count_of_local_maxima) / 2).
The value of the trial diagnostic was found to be 13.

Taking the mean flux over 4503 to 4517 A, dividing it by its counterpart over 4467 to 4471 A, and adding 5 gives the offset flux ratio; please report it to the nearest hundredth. 6.06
